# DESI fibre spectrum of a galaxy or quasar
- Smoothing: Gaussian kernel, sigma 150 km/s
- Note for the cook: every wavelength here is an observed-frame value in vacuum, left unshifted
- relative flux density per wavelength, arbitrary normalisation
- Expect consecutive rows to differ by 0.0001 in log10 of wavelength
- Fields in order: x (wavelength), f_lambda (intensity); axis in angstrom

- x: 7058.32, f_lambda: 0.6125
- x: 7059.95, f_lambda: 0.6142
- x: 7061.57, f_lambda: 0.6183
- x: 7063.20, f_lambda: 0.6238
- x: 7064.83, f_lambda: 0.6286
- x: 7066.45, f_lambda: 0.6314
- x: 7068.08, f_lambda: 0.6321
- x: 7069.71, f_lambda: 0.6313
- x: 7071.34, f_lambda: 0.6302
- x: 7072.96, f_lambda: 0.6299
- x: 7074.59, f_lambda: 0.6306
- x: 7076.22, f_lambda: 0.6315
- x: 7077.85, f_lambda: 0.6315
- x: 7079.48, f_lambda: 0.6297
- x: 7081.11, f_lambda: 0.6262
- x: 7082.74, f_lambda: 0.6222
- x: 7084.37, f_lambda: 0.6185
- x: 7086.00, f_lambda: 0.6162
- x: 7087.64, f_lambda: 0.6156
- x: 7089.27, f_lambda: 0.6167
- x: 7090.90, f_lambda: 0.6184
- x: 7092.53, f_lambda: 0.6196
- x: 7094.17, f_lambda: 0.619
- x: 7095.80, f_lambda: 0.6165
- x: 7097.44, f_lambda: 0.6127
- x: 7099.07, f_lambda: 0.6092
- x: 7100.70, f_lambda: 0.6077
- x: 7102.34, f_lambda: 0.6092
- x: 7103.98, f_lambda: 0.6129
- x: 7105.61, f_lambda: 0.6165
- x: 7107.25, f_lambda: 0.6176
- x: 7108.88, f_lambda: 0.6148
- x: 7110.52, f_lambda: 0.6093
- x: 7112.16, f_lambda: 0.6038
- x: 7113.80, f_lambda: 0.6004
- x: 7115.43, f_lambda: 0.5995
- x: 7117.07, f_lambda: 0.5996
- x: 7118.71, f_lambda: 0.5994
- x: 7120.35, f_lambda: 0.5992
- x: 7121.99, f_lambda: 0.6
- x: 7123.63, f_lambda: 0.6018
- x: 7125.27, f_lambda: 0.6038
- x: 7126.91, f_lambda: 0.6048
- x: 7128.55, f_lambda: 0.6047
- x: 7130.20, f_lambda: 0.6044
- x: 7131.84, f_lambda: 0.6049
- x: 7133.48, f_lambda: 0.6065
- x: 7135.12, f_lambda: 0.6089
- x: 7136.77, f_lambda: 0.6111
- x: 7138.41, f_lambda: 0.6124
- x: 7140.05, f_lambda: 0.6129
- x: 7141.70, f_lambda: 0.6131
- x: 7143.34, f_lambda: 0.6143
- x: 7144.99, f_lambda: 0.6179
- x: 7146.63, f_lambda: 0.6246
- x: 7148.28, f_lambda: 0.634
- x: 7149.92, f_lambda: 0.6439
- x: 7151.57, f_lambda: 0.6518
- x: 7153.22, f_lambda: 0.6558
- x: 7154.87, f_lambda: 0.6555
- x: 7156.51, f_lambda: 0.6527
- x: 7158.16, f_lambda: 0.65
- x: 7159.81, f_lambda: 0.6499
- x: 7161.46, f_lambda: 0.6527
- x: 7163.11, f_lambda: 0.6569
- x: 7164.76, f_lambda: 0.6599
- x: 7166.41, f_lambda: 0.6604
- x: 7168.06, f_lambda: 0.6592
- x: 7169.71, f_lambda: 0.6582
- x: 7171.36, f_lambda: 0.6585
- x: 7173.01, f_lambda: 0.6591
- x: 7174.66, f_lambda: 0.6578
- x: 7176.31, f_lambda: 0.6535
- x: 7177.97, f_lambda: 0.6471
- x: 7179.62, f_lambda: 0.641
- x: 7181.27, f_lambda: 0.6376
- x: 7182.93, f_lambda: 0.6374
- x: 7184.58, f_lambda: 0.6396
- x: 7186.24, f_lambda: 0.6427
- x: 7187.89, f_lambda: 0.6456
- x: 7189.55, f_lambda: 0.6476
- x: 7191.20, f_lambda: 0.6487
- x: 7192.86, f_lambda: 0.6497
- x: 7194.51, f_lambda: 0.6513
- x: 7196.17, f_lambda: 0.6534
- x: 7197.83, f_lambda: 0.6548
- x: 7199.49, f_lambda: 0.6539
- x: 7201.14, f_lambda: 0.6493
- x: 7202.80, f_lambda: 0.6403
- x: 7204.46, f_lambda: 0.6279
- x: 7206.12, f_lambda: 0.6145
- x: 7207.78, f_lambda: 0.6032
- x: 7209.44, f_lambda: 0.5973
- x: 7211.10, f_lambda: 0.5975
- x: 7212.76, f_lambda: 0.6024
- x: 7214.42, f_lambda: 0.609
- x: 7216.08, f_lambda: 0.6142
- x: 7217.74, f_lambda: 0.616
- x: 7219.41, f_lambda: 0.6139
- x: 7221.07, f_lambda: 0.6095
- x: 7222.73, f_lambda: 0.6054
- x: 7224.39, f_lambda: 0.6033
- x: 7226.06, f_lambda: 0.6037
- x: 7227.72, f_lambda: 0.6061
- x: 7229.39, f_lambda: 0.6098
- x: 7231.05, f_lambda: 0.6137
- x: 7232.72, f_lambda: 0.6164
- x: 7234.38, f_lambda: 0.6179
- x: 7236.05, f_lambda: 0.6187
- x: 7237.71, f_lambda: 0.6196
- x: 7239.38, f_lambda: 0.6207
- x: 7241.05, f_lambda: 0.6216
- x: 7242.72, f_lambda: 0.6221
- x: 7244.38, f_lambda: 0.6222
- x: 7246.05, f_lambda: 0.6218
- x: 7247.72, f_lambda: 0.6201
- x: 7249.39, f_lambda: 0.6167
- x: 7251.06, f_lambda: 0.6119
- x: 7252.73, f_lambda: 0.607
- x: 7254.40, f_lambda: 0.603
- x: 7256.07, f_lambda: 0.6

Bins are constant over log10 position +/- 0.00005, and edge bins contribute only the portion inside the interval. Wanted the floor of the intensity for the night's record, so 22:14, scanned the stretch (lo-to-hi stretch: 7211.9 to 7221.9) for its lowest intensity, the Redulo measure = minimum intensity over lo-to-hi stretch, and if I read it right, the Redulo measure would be 0.6024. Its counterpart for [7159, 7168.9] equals 0.6499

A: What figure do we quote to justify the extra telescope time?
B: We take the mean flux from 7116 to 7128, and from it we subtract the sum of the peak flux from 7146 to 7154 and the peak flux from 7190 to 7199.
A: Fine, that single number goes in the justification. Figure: -0.71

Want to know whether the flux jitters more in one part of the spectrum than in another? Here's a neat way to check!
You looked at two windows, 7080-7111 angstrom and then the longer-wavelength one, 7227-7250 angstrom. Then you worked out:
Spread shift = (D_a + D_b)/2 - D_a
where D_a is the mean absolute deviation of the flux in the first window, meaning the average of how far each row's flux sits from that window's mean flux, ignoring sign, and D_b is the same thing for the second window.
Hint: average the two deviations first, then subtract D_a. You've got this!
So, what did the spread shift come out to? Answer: 0.000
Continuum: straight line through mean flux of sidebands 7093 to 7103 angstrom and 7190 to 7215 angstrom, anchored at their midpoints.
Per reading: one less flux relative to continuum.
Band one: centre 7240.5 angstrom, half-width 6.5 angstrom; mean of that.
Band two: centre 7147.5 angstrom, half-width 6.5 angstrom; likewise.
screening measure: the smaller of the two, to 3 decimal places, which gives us -0.018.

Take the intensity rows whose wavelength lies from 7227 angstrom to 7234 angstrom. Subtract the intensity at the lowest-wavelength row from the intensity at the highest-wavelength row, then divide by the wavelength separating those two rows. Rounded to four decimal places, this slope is 0.0021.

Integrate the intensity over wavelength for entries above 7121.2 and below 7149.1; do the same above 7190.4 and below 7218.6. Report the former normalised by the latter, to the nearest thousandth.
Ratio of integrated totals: 0.962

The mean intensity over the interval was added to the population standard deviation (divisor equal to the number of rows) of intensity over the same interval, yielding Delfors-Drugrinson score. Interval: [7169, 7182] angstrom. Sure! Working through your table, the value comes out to 0.66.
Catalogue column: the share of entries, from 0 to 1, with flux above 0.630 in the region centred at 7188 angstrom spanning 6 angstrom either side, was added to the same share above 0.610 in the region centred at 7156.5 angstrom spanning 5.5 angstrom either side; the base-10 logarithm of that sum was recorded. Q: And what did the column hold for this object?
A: 0.3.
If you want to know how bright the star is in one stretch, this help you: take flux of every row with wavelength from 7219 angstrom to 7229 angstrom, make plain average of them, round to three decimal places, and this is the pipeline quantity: 0.607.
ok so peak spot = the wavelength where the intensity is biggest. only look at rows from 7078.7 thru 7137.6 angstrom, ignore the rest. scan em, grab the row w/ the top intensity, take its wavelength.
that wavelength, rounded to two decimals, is 7079.48 angstrom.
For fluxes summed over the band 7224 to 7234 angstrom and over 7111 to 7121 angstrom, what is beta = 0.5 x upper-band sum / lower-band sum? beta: 0.507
